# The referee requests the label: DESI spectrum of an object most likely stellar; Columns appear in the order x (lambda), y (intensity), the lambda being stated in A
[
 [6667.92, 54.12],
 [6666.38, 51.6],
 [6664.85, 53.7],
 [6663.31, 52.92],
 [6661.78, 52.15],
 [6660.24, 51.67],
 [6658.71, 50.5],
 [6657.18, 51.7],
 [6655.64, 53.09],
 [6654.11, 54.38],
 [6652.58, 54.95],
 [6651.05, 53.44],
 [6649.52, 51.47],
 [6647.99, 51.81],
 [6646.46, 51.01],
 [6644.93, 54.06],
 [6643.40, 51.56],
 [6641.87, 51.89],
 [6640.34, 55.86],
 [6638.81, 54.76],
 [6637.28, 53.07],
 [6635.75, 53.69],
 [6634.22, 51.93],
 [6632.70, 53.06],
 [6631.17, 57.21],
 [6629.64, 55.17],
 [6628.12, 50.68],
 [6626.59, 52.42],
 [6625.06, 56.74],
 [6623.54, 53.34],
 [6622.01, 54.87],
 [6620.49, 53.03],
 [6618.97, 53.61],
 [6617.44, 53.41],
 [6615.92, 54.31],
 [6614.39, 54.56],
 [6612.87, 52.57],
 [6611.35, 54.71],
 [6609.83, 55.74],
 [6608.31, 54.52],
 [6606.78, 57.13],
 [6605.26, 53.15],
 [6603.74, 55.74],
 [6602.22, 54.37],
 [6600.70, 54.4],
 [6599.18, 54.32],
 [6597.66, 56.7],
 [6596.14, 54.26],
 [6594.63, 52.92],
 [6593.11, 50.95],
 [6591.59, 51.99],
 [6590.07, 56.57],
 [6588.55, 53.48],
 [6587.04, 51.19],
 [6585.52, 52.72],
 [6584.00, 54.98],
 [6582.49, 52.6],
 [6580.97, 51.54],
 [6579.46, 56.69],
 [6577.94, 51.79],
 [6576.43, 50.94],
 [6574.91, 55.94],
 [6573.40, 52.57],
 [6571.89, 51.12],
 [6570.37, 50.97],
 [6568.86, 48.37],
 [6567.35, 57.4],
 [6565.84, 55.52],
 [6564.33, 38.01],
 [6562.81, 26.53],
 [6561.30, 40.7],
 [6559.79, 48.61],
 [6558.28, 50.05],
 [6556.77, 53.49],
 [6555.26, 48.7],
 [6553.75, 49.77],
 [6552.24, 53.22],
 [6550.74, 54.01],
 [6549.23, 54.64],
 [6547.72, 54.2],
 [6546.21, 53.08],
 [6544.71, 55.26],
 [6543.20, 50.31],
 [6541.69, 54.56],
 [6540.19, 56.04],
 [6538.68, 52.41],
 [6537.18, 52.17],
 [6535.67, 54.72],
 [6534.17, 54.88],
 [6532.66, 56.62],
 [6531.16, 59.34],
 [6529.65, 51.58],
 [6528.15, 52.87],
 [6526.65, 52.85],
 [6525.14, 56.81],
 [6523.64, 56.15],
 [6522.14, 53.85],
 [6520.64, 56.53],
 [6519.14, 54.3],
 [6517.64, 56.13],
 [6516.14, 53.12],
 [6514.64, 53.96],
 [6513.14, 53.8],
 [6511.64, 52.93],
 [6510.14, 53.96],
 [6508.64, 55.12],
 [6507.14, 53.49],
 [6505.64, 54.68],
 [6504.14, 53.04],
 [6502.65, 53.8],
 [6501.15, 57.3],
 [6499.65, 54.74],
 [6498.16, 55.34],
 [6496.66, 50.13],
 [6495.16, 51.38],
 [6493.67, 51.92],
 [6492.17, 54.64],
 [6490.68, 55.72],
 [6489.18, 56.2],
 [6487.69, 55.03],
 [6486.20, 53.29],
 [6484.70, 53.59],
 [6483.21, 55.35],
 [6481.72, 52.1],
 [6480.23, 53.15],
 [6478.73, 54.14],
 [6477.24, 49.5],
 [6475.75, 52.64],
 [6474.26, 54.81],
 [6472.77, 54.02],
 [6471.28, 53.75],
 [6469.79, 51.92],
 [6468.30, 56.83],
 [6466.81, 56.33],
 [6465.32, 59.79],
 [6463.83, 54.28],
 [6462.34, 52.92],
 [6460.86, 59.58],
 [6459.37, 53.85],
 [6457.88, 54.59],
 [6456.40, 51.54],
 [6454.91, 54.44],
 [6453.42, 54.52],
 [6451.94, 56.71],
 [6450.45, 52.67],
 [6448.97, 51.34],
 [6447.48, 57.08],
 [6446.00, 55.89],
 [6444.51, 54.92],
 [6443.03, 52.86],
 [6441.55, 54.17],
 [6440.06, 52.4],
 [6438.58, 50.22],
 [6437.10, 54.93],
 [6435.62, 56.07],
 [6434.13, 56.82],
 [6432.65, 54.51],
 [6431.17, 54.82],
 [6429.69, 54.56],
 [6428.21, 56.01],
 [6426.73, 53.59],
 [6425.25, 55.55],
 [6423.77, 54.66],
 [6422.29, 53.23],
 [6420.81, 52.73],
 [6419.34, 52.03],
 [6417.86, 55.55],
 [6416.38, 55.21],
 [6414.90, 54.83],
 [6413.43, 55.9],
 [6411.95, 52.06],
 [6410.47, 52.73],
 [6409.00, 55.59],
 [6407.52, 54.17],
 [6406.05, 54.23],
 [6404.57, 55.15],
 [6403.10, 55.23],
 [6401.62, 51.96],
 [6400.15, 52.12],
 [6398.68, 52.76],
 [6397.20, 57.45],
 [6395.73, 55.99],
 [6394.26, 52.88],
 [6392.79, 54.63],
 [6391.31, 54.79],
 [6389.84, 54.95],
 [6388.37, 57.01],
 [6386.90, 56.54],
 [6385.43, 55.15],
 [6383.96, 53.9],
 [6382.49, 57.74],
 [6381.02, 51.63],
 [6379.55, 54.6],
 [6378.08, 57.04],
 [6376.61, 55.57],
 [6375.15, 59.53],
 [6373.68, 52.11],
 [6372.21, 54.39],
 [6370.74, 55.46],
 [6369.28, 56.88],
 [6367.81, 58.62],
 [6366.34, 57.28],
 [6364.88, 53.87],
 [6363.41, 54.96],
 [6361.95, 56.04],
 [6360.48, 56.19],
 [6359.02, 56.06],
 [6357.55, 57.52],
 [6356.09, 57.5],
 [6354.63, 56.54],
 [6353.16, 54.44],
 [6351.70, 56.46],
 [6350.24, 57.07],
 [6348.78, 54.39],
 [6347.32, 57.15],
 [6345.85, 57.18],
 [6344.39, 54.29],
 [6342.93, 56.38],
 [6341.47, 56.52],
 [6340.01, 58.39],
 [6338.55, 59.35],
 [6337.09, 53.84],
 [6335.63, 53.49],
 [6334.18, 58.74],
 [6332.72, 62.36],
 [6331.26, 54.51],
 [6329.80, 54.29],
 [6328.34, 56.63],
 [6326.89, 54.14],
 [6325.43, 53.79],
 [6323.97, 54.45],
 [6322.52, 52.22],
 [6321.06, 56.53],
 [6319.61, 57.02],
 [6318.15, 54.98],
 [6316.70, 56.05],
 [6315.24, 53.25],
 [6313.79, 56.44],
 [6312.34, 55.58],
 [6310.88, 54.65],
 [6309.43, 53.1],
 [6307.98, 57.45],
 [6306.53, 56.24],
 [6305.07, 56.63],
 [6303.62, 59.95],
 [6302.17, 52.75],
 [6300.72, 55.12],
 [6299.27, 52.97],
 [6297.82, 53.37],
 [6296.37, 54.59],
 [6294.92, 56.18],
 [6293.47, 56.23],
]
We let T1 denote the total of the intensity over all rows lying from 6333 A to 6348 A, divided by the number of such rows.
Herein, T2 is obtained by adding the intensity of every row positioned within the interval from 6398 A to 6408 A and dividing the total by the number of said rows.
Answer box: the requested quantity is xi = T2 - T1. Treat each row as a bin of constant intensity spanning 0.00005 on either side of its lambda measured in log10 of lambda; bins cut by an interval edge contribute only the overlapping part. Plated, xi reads -3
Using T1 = 56.5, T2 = 53.7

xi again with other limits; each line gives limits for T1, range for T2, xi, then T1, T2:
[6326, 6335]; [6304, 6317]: -1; 56.8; 55.5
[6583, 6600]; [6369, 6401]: 1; 53.6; 55.1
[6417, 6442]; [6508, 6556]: 0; 54.2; 54.0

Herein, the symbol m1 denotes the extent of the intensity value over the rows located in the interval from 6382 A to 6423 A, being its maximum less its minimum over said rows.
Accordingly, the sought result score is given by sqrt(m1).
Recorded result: 2.4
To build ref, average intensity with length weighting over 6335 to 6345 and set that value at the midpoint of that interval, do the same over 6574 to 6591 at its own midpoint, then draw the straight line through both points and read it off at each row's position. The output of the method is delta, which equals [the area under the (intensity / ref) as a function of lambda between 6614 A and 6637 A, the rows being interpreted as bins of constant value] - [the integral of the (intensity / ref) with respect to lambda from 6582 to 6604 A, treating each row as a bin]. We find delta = 1.2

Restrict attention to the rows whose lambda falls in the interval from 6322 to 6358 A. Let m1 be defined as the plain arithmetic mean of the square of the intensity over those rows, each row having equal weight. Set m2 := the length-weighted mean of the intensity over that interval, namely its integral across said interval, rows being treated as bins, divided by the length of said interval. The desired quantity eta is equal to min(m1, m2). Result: 56.1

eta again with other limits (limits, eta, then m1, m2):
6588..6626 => 54.3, 2950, 54.3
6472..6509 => 53.8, 2898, 53.8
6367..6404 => 55.2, 3047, 55.2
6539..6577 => 50.6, 2600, 50.6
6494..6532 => 54.3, 2951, 54.3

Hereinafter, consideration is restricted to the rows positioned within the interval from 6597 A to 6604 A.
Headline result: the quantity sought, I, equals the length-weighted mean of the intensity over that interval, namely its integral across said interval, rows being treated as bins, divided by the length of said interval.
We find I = 55.0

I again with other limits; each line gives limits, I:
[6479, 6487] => 53.5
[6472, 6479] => 53.0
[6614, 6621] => 53.7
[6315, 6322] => 55.6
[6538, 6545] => 53.6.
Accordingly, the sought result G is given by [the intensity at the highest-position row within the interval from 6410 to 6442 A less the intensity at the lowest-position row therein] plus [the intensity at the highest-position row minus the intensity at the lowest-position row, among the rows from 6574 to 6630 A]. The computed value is 0.7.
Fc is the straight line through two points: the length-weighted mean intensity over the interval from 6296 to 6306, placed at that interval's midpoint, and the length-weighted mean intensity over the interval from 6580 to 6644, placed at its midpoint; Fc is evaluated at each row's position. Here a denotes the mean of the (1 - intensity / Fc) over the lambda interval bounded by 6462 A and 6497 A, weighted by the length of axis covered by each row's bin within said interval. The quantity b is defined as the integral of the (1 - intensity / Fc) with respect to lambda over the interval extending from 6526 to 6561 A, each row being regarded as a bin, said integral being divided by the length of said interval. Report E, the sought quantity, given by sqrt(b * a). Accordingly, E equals 0.013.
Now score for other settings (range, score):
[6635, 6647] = 2.2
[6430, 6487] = 3.2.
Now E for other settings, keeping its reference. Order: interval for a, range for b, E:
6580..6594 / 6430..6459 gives 0.010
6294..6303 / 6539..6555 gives 0.015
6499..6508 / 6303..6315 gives 0.009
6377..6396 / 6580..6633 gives 0.004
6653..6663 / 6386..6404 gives 0.002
